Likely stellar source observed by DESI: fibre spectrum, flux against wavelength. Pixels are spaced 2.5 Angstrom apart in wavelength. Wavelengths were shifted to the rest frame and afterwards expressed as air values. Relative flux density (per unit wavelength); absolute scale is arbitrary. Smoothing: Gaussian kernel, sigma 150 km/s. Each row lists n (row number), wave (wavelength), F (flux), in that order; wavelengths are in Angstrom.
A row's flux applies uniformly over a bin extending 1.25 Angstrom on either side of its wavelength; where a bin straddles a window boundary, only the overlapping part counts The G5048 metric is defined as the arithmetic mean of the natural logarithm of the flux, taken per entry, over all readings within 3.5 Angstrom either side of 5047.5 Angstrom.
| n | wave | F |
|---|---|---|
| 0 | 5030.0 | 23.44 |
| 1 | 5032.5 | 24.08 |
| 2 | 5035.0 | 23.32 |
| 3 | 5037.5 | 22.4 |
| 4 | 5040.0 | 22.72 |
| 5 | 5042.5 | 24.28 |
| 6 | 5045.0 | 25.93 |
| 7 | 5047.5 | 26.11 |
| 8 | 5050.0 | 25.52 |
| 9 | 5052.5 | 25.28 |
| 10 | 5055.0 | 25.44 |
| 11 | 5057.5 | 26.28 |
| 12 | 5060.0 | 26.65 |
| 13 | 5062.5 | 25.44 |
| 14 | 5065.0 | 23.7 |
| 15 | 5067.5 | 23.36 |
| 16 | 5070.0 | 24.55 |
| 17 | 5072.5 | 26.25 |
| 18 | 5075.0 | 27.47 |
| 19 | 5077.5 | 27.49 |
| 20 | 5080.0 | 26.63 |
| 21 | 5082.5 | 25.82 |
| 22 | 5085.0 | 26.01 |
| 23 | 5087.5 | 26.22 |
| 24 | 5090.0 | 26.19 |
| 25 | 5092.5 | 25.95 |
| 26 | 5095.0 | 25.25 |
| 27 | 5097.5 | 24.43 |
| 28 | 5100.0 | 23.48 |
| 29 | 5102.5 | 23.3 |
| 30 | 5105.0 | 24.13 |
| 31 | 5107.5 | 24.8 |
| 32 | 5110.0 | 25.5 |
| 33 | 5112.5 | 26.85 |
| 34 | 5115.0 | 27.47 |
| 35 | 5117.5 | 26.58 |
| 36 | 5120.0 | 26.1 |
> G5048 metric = 3.25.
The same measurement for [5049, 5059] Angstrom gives 3.24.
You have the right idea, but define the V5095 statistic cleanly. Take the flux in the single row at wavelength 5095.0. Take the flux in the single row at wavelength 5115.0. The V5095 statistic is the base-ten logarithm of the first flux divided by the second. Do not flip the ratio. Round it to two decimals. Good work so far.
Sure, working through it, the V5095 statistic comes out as -0.04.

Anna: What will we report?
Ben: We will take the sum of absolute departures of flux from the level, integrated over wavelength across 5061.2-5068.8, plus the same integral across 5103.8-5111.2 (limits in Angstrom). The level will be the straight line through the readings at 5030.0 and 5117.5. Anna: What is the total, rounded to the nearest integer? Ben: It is 19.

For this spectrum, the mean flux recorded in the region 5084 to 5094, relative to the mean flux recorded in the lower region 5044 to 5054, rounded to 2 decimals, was 1.01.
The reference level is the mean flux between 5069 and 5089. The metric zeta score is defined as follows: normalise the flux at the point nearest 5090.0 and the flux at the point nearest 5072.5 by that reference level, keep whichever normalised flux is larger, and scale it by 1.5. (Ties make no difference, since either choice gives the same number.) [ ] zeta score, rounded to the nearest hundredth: 1.50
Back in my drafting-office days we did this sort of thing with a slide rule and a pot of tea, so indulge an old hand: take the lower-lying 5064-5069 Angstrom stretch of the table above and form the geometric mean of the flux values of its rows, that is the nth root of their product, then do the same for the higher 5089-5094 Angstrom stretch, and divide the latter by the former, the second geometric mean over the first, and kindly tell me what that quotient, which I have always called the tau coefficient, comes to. 1.11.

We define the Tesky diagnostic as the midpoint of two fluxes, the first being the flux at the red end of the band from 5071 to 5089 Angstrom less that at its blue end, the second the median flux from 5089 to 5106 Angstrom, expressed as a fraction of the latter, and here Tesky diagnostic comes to 0.50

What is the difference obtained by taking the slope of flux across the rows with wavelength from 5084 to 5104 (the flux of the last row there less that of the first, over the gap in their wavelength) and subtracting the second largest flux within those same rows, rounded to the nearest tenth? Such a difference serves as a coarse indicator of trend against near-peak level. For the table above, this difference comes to -26.3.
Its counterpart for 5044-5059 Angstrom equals -26.1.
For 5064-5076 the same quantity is -25.9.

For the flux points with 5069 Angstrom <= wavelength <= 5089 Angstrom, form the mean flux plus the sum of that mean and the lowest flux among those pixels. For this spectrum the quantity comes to 77.2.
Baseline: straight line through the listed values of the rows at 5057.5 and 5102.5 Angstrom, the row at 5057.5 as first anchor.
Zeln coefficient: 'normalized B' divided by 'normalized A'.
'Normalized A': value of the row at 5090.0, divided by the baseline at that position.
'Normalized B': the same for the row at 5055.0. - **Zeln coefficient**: 0.89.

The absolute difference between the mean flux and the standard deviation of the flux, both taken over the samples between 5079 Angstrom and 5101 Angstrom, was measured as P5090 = 24.6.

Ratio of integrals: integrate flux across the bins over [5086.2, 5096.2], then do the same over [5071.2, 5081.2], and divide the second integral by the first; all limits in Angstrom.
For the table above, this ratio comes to 1.04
